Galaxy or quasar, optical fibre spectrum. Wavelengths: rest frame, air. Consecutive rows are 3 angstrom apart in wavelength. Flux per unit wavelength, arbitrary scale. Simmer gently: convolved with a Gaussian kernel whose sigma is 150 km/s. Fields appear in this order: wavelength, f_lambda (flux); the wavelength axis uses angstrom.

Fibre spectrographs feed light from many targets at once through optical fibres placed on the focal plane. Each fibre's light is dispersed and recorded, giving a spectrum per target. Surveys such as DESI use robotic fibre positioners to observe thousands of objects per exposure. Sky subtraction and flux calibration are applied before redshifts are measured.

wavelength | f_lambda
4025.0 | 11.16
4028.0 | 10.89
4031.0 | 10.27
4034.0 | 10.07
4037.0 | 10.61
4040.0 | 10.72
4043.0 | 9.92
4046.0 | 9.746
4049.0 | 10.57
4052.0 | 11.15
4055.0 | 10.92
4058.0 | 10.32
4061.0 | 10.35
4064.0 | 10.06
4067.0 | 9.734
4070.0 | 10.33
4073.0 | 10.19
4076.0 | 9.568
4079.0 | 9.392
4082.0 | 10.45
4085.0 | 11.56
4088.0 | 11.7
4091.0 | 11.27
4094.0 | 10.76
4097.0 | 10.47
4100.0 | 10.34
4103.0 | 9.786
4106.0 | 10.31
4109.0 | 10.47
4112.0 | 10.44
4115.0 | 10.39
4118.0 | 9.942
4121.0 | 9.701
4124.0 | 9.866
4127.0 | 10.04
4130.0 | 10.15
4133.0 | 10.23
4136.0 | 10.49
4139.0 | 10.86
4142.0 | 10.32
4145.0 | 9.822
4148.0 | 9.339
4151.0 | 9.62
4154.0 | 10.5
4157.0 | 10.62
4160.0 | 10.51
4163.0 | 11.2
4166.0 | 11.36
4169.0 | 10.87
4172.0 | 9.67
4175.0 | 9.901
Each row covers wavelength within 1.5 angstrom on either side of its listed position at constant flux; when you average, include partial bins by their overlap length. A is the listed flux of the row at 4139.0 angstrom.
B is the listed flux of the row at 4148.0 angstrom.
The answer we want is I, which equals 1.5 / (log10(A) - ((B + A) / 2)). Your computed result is -0.165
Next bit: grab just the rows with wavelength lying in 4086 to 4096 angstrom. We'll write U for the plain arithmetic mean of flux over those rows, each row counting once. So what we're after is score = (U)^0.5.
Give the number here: 3.35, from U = 11.2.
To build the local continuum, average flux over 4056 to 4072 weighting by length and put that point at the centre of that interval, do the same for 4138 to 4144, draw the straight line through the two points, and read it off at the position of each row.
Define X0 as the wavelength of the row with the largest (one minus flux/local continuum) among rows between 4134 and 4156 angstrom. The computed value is 4148.0 angstrom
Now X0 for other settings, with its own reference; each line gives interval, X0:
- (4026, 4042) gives 4034.0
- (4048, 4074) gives 4067.0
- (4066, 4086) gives 4079.0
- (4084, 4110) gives 4103.0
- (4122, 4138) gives 4124.0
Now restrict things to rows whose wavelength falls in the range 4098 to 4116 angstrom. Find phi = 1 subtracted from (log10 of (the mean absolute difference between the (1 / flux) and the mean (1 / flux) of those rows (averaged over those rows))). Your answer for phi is -3.78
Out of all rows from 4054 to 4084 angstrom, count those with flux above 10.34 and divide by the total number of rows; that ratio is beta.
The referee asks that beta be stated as 0.30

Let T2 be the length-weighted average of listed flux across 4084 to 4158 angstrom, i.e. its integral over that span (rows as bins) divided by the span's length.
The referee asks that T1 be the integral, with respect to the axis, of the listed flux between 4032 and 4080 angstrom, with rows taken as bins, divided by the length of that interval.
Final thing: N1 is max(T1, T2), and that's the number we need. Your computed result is 10.3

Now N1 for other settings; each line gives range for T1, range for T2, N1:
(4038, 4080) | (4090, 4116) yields 10.5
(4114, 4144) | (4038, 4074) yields 10.3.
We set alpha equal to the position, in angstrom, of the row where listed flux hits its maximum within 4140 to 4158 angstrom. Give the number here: 4157.0 angstrom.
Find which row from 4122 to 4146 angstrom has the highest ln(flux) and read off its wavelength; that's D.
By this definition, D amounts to 4139.0 angstrom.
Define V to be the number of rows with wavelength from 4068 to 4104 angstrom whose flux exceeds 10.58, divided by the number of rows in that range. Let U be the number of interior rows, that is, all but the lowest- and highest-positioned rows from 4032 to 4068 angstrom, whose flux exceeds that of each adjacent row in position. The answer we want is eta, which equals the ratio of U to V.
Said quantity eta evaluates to 9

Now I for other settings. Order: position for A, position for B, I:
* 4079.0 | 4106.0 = -0.169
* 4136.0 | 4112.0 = -0.159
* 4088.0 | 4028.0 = -0.147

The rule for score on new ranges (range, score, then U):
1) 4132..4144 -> 3.24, 10.5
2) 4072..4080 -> 3.12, 9.7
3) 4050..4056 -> 3.32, 11.0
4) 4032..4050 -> 3.21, 10.3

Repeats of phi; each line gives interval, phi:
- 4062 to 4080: -3.49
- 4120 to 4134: -3.76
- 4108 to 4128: -3.58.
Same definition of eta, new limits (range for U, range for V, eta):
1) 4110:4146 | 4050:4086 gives 4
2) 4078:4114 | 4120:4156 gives 24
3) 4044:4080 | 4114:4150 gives 36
